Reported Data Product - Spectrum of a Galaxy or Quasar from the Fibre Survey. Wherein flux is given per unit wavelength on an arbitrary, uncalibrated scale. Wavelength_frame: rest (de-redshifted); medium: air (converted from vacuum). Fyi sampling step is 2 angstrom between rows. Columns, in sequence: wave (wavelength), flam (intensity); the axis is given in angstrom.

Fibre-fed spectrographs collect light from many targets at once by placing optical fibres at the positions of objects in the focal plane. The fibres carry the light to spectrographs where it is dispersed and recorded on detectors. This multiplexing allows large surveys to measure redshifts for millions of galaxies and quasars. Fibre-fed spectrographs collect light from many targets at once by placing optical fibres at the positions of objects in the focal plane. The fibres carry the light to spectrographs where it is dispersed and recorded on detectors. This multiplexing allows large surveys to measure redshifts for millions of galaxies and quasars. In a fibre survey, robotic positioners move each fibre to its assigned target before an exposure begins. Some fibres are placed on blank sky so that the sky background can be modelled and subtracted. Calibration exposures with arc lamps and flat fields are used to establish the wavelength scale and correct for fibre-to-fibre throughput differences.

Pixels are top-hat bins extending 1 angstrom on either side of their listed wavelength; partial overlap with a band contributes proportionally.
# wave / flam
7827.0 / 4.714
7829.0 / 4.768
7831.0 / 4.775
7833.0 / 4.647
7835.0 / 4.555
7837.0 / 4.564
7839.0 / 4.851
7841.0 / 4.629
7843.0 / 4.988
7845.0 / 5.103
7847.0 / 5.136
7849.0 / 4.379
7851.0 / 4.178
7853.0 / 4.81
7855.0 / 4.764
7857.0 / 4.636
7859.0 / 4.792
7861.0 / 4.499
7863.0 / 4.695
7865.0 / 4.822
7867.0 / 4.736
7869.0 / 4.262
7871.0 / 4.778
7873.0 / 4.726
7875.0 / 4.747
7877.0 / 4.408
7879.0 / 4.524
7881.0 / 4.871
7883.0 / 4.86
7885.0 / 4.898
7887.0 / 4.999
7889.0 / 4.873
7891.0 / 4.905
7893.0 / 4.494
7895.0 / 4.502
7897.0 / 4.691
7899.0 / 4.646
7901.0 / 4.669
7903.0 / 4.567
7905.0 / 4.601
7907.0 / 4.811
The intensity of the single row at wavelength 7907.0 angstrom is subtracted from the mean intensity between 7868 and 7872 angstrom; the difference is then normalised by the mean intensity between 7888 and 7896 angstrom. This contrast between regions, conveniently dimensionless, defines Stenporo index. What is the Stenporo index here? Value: -0.062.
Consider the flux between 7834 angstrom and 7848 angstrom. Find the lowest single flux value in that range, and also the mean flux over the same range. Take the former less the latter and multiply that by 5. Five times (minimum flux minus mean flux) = -1.4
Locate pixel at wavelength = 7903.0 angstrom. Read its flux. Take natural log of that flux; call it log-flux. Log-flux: 1.52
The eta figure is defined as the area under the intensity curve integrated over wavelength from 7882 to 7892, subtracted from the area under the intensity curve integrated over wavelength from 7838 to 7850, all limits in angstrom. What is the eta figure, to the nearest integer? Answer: 9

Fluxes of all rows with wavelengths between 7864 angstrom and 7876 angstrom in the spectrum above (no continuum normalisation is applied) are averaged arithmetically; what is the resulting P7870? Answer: 4.68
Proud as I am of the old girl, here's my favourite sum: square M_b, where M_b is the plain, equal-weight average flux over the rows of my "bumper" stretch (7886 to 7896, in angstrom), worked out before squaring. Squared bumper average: 22.6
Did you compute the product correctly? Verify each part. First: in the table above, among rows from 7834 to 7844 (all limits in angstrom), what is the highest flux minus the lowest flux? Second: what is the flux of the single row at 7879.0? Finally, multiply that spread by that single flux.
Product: 1.96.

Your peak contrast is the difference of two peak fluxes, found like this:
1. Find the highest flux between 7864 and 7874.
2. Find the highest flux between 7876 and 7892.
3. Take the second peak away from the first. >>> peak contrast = -0.18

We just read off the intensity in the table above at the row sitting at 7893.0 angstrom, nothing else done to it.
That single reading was 4.494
